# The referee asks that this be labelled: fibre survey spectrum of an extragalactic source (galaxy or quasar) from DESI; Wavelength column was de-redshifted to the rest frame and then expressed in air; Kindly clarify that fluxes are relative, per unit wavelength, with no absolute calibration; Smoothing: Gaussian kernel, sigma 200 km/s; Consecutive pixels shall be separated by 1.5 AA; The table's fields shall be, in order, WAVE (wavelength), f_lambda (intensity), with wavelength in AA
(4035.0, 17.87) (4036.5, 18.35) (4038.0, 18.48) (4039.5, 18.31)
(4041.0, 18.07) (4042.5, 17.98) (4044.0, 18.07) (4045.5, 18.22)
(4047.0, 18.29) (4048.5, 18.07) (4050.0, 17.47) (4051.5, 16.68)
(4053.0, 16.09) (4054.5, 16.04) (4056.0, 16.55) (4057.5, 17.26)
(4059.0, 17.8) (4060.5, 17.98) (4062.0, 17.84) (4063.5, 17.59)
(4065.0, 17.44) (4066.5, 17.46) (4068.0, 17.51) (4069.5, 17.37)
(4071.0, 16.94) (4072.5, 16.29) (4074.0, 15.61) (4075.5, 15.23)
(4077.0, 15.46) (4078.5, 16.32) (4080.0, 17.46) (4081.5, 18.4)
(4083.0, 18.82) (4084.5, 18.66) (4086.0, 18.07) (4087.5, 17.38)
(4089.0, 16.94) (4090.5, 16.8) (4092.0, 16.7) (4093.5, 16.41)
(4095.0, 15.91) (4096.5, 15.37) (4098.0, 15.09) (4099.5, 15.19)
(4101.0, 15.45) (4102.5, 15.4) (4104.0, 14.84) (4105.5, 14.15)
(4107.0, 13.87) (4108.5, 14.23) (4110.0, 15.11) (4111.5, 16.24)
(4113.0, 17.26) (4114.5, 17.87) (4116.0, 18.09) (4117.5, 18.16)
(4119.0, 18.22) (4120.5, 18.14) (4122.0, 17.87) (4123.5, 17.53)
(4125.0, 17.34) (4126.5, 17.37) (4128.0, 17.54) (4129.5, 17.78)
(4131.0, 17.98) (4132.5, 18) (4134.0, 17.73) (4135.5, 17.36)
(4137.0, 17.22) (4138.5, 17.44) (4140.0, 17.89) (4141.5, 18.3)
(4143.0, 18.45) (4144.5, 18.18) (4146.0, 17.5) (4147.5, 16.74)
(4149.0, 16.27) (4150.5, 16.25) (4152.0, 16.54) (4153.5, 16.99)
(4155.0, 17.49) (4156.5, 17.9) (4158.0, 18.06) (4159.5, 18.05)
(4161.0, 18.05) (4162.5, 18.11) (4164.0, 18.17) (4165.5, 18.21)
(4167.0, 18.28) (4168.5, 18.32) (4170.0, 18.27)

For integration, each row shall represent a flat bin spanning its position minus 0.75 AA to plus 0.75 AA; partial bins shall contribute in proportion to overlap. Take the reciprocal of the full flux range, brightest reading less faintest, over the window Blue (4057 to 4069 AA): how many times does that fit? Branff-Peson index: 1.39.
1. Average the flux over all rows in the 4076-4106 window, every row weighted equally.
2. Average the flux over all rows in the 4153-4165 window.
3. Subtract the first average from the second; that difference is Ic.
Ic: 1.4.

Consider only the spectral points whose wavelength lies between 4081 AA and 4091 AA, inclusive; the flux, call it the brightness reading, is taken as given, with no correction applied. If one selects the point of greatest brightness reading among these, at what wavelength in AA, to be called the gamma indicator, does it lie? 4083.0 AA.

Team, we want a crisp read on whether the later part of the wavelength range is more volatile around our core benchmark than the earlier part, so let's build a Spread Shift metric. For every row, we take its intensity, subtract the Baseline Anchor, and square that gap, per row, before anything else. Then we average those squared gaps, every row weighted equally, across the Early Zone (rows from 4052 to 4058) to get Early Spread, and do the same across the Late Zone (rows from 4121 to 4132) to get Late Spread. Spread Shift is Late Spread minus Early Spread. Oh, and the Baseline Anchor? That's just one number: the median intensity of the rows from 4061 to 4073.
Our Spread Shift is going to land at -1.1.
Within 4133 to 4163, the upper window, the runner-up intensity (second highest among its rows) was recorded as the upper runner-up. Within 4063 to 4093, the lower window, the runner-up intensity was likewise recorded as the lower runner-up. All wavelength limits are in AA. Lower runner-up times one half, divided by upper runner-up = 0.510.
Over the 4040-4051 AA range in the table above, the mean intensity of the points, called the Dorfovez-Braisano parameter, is 18.0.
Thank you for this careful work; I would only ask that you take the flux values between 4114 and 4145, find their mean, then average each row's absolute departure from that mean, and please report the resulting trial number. 0.30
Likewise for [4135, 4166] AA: 0.57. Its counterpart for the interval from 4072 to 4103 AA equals 1.00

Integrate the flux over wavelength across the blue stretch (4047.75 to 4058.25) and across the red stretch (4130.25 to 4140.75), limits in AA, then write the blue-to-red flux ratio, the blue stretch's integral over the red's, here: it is 0.96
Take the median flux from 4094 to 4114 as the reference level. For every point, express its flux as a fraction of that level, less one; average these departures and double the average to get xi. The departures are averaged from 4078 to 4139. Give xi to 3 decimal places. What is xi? 0.221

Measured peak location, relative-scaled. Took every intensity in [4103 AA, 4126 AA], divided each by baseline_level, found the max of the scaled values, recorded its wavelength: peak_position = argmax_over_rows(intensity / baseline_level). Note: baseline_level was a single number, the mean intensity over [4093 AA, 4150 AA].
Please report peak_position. 4119.0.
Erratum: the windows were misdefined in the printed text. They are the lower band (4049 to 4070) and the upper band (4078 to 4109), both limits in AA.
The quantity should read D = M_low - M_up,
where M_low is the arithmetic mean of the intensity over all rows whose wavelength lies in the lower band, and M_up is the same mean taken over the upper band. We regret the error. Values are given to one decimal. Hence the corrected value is 1.0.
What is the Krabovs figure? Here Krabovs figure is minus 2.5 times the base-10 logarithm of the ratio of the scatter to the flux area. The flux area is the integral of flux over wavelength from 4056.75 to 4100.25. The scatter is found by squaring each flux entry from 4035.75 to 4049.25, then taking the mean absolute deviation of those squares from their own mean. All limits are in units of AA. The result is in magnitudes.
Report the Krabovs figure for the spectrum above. 5.4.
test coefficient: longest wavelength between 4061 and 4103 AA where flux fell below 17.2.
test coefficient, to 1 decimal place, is 4102.5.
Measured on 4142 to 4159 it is 4153.5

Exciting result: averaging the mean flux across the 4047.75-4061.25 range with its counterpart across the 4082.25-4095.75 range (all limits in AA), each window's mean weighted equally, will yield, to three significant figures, 17.2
